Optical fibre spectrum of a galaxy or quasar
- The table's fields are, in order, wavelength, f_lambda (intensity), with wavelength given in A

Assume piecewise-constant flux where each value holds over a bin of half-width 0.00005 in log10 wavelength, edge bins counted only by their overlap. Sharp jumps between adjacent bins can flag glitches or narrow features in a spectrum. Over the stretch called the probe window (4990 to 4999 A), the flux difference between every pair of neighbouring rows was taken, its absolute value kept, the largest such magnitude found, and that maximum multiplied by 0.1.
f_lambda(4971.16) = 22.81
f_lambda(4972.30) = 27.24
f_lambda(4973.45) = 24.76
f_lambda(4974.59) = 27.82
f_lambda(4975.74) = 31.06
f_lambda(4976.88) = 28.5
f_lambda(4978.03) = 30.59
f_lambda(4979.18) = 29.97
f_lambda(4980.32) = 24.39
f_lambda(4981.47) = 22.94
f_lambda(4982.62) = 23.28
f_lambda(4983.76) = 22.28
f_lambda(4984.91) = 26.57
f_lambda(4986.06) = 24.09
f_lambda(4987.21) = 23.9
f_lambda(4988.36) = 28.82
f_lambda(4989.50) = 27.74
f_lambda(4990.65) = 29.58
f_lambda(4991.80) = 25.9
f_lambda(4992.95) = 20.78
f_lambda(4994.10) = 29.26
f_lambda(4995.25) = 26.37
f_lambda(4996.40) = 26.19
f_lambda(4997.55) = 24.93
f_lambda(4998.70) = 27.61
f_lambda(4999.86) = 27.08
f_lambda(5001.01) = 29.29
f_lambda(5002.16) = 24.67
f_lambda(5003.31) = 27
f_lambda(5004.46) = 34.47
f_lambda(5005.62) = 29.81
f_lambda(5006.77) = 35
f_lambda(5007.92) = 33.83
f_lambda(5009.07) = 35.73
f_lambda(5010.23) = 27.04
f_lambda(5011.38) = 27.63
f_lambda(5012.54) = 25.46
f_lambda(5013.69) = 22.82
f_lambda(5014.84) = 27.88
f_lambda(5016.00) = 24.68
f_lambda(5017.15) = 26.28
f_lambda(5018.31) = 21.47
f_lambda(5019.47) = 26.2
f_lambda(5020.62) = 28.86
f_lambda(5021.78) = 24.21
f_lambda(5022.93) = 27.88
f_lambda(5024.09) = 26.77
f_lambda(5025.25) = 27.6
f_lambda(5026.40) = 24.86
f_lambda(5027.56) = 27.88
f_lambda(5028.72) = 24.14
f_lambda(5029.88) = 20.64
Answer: 0.85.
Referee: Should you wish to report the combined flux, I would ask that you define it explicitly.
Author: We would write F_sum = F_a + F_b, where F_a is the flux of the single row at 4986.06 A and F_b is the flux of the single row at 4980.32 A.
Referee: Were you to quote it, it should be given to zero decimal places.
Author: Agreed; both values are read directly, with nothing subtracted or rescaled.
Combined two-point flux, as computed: 48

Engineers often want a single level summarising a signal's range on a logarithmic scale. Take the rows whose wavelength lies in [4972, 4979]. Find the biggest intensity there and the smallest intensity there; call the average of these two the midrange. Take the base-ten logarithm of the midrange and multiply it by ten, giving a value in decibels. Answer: 14.5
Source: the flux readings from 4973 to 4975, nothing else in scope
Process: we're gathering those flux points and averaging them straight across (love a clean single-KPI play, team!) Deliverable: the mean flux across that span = 26.3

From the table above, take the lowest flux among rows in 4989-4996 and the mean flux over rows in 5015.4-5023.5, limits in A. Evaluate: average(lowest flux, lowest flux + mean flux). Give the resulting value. 33.6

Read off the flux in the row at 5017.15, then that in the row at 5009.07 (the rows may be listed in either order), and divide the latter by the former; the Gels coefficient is 1.36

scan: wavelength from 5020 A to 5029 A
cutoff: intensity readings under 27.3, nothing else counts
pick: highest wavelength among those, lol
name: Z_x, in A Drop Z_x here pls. 5028.72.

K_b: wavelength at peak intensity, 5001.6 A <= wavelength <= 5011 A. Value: 5009.07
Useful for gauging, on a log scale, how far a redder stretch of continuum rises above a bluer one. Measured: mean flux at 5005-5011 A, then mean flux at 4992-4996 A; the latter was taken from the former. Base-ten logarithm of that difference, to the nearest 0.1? 0.8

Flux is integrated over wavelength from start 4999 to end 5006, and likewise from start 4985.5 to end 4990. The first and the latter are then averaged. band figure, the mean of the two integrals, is 159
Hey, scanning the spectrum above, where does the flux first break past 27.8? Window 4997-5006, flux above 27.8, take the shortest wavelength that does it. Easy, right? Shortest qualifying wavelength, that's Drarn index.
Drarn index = 5001.01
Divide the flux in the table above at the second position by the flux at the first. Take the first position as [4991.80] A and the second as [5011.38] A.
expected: 1.07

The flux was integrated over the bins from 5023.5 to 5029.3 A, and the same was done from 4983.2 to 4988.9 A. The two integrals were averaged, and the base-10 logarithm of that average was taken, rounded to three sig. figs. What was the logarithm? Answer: 2.17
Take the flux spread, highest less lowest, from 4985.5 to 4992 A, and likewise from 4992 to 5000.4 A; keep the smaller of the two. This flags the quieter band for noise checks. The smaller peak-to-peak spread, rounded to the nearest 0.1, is 5.7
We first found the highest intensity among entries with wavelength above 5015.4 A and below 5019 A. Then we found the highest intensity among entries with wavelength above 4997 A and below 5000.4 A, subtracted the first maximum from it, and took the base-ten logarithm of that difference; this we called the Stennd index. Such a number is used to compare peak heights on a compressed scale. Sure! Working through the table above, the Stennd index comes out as 0.12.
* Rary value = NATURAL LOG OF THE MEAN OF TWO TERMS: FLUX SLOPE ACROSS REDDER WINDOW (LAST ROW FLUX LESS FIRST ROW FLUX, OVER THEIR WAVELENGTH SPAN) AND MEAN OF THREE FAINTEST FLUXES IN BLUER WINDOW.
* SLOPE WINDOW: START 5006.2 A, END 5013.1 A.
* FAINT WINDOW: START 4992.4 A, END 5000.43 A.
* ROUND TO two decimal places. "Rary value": 2.41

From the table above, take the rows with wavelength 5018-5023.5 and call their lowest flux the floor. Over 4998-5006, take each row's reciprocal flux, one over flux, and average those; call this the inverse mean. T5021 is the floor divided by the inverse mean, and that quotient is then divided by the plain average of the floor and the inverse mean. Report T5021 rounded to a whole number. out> 56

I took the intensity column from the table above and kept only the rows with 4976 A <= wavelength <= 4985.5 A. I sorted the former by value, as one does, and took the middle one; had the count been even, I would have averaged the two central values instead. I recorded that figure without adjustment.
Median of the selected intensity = 25.5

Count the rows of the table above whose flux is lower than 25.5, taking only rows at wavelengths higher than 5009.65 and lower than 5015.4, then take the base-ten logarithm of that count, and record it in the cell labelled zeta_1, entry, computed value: 0.30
